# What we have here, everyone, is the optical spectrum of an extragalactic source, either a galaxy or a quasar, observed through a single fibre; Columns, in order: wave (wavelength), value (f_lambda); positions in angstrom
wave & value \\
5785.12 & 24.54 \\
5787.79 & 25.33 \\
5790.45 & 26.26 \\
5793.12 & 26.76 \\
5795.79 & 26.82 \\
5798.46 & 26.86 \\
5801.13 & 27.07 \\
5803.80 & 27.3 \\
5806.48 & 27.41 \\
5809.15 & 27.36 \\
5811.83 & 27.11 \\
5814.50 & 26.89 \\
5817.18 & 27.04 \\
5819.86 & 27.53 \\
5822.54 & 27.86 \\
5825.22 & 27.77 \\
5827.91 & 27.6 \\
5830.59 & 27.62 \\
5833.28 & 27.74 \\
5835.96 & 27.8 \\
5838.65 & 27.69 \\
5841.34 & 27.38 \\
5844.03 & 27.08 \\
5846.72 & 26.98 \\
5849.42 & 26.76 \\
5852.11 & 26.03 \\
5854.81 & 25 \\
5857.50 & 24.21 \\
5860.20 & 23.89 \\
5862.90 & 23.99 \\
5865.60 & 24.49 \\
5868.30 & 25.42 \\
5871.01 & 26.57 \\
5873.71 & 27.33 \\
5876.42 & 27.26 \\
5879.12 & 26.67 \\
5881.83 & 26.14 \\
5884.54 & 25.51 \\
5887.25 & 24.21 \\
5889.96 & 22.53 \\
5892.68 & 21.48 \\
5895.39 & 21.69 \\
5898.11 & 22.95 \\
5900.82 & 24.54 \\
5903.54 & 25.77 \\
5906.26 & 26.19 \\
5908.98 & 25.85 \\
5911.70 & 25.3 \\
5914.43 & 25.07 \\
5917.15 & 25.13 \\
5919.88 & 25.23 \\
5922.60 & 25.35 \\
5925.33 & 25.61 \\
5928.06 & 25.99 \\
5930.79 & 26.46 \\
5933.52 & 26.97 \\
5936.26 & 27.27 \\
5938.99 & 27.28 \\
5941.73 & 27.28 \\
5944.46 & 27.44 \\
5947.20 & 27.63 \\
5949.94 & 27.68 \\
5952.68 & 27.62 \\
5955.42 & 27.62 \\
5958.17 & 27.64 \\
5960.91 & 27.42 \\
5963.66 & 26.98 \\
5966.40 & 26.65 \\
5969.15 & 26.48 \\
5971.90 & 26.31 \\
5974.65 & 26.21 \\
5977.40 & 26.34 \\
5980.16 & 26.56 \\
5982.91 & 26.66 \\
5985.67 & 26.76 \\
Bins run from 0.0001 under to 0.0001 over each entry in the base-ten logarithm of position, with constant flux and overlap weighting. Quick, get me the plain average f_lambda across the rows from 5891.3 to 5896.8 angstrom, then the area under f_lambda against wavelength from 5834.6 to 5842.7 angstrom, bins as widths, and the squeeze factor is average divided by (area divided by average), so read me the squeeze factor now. 2.1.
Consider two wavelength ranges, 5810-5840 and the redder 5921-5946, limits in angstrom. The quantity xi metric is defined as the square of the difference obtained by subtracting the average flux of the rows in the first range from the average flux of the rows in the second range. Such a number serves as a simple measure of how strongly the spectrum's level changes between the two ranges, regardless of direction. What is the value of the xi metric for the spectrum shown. 0.8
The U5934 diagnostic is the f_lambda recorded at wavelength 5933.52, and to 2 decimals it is 26.97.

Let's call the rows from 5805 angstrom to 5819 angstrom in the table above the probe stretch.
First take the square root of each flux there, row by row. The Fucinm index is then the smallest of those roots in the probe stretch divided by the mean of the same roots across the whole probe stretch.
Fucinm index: 0.995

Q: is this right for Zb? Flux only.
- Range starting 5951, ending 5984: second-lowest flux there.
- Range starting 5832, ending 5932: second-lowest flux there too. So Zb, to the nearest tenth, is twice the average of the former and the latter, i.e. 48.0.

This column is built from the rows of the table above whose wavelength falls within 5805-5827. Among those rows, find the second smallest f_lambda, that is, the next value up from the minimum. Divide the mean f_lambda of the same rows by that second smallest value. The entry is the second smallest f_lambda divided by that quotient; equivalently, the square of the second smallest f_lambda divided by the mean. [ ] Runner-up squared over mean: 26.7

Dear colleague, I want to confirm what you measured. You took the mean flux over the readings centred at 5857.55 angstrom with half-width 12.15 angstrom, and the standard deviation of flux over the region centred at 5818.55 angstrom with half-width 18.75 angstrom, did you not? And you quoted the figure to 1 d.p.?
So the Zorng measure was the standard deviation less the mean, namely -24.9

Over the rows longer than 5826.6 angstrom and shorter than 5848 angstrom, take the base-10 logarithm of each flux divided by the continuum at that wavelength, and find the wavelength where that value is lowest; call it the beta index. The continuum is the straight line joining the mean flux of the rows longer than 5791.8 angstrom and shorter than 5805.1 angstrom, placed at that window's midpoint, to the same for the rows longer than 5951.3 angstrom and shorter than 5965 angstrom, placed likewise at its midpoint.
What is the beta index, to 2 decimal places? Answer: 5846.72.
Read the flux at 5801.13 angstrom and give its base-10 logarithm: 1.432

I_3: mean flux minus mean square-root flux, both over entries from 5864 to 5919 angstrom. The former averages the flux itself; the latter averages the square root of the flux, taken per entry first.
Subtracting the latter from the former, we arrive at 20.0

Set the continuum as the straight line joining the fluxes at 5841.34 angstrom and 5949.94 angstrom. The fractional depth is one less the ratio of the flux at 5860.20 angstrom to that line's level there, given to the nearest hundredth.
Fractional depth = 0.13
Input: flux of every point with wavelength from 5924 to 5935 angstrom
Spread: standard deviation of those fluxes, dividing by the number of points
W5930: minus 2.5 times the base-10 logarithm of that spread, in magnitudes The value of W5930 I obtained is 0.73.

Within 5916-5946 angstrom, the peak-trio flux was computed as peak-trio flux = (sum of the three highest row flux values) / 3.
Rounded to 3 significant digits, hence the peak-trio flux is 27.3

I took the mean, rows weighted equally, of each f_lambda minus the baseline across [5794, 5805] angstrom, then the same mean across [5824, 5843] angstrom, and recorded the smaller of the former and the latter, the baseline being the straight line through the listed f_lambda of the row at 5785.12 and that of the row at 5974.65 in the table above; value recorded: 2.3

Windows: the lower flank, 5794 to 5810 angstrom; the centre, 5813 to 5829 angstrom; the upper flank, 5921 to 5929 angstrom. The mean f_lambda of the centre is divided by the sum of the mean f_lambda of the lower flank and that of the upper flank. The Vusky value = 0.520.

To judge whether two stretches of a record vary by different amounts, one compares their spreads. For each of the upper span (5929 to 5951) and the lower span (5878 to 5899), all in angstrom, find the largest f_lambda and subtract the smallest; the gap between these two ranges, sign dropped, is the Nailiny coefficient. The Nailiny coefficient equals 4.0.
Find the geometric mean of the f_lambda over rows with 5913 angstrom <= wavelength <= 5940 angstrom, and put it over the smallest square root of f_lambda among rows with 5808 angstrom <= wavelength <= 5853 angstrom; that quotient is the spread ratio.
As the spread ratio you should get 5.10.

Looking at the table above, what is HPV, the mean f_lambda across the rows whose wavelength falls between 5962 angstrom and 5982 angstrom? 26.5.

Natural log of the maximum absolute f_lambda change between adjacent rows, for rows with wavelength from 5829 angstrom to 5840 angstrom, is -2.1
